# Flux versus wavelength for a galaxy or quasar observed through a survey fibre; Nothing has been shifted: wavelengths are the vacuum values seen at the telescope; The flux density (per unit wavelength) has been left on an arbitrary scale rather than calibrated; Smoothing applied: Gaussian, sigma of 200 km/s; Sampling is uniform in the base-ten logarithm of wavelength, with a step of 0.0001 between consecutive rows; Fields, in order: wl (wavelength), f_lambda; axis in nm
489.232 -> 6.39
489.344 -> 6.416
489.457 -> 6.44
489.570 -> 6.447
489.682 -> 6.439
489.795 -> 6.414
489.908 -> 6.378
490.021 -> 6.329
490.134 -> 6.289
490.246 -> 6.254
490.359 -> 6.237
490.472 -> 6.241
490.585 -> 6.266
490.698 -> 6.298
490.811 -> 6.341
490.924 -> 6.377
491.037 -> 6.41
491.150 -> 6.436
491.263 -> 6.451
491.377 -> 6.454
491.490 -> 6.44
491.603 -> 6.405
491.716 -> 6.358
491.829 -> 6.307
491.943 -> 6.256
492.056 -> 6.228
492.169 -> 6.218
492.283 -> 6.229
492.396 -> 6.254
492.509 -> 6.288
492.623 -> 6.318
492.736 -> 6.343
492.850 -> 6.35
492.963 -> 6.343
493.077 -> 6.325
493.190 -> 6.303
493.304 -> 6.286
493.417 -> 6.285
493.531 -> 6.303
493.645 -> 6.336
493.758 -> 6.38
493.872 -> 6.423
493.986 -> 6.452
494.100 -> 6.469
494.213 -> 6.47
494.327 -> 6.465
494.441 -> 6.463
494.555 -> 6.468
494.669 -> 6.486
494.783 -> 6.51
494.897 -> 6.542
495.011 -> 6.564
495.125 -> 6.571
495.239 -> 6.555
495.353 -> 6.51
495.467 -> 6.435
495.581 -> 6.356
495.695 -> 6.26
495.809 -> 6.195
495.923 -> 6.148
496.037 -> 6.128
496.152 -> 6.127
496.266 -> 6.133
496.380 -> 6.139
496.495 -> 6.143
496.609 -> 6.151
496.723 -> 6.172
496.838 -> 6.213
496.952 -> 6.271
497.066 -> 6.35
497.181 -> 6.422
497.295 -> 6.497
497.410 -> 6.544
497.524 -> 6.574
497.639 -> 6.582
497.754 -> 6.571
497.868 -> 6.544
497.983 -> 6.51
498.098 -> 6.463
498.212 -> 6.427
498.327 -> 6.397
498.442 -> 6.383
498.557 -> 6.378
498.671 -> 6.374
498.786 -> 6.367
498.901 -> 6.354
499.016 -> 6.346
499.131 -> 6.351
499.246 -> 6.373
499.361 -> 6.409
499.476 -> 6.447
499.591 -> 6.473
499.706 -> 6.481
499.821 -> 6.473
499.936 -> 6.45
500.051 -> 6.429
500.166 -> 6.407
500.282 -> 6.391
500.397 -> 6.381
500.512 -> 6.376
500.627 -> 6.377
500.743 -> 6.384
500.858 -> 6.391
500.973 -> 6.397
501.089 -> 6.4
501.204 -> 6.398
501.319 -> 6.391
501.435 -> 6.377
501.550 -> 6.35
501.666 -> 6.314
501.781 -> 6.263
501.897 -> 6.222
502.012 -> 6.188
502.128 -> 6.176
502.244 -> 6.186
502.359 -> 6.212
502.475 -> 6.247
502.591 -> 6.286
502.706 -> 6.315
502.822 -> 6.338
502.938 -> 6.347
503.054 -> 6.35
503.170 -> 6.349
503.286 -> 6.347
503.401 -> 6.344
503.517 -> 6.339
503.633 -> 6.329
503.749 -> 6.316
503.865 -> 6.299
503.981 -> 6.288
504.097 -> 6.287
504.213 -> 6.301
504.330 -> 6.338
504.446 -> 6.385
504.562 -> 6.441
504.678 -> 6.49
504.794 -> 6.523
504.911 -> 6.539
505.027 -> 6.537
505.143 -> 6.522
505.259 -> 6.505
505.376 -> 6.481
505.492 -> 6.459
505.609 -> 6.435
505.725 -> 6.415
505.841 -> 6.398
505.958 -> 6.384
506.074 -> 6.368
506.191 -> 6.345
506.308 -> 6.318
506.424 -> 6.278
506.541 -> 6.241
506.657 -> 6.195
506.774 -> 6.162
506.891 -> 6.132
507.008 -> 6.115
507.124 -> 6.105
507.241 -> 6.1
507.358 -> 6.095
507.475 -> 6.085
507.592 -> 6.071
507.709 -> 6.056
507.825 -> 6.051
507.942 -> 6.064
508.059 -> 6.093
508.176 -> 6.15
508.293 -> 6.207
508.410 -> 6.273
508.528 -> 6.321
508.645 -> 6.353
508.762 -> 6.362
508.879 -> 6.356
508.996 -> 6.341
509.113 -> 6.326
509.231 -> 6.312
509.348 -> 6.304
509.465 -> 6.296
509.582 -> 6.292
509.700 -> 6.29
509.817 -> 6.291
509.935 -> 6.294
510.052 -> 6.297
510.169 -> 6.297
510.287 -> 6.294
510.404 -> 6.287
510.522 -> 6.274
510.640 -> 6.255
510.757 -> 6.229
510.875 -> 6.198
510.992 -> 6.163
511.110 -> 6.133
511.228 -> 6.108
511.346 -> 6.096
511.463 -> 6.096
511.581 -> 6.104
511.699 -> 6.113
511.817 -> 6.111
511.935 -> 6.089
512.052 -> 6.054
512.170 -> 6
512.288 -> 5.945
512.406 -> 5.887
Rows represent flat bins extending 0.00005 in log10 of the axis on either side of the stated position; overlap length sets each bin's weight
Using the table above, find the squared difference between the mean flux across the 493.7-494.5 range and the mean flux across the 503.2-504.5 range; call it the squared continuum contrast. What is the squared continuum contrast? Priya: 0.015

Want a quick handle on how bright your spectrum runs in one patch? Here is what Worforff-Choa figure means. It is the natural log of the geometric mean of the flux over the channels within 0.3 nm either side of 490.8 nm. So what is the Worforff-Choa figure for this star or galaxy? 1.847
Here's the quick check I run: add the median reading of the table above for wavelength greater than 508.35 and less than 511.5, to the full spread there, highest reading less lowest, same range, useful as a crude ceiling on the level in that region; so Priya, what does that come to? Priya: 6.56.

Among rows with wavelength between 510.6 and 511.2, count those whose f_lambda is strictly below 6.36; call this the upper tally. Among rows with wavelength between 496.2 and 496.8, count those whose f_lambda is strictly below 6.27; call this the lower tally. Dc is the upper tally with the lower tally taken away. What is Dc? 0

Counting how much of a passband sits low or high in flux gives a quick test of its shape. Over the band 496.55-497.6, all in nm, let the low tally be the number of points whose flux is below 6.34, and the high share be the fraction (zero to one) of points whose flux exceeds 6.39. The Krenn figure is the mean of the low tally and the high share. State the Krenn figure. 2.2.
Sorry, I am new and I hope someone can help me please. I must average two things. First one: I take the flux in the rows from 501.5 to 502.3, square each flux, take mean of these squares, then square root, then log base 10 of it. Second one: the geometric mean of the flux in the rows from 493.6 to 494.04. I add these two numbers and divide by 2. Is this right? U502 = 3.596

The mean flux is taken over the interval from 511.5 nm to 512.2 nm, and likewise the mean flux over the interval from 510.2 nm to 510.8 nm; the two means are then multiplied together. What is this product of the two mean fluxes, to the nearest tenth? 38.1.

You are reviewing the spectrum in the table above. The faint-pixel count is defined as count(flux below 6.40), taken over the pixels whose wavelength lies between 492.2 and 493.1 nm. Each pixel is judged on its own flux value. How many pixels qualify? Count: 8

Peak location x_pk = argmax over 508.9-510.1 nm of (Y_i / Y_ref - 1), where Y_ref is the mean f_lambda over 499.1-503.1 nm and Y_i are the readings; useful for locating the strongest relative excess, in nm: 508.996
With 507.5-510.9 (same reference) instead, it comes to 508.762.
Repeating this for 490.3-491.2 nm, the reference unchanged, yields 491.150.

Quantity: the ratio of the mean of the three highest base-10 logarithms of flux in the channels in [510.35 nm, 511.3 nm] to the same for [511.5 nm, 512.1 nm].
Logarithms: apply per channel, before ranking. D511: 1.01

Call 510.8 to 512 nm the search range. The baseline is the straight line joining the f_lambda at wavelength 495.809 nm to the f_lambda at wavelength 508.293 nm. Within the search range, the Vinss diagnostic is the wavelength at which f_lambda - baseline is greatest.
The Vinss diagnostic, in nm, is 510.875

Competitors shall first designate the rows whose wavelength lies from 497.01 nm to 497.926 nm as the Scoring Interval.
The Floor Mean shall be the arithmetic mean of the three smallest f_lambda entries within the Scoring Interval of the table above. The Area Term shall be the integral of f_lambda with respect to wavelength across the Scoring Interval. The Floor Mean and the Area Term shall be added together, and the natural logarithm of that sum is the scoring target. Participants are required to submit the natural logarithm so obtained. 2.52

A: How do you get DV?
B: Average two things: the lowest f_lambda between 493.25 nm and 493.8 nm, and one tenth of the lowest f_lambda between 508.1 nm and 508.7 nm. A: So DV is 3.45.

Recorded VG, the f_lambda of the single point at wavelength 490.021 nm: 6.329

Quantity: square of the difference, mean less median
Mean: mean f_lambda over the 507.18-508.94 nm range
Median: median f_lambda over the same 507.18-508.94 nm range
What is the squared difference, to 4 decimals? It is 0.0057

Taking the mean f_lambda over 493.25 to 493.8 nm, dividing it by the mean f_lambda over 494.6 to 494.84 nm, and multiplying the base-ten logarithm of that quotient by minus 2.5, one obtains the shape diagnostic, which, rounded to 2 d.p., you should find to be 0.03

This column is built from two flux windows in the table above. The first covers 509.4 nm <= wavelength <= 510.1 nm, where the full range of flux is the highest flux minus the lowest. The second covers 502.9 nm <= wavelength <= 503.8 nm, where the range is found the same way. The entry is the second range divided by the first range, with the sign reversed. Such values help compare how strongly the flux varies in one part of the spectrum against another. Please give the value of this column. -4.9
